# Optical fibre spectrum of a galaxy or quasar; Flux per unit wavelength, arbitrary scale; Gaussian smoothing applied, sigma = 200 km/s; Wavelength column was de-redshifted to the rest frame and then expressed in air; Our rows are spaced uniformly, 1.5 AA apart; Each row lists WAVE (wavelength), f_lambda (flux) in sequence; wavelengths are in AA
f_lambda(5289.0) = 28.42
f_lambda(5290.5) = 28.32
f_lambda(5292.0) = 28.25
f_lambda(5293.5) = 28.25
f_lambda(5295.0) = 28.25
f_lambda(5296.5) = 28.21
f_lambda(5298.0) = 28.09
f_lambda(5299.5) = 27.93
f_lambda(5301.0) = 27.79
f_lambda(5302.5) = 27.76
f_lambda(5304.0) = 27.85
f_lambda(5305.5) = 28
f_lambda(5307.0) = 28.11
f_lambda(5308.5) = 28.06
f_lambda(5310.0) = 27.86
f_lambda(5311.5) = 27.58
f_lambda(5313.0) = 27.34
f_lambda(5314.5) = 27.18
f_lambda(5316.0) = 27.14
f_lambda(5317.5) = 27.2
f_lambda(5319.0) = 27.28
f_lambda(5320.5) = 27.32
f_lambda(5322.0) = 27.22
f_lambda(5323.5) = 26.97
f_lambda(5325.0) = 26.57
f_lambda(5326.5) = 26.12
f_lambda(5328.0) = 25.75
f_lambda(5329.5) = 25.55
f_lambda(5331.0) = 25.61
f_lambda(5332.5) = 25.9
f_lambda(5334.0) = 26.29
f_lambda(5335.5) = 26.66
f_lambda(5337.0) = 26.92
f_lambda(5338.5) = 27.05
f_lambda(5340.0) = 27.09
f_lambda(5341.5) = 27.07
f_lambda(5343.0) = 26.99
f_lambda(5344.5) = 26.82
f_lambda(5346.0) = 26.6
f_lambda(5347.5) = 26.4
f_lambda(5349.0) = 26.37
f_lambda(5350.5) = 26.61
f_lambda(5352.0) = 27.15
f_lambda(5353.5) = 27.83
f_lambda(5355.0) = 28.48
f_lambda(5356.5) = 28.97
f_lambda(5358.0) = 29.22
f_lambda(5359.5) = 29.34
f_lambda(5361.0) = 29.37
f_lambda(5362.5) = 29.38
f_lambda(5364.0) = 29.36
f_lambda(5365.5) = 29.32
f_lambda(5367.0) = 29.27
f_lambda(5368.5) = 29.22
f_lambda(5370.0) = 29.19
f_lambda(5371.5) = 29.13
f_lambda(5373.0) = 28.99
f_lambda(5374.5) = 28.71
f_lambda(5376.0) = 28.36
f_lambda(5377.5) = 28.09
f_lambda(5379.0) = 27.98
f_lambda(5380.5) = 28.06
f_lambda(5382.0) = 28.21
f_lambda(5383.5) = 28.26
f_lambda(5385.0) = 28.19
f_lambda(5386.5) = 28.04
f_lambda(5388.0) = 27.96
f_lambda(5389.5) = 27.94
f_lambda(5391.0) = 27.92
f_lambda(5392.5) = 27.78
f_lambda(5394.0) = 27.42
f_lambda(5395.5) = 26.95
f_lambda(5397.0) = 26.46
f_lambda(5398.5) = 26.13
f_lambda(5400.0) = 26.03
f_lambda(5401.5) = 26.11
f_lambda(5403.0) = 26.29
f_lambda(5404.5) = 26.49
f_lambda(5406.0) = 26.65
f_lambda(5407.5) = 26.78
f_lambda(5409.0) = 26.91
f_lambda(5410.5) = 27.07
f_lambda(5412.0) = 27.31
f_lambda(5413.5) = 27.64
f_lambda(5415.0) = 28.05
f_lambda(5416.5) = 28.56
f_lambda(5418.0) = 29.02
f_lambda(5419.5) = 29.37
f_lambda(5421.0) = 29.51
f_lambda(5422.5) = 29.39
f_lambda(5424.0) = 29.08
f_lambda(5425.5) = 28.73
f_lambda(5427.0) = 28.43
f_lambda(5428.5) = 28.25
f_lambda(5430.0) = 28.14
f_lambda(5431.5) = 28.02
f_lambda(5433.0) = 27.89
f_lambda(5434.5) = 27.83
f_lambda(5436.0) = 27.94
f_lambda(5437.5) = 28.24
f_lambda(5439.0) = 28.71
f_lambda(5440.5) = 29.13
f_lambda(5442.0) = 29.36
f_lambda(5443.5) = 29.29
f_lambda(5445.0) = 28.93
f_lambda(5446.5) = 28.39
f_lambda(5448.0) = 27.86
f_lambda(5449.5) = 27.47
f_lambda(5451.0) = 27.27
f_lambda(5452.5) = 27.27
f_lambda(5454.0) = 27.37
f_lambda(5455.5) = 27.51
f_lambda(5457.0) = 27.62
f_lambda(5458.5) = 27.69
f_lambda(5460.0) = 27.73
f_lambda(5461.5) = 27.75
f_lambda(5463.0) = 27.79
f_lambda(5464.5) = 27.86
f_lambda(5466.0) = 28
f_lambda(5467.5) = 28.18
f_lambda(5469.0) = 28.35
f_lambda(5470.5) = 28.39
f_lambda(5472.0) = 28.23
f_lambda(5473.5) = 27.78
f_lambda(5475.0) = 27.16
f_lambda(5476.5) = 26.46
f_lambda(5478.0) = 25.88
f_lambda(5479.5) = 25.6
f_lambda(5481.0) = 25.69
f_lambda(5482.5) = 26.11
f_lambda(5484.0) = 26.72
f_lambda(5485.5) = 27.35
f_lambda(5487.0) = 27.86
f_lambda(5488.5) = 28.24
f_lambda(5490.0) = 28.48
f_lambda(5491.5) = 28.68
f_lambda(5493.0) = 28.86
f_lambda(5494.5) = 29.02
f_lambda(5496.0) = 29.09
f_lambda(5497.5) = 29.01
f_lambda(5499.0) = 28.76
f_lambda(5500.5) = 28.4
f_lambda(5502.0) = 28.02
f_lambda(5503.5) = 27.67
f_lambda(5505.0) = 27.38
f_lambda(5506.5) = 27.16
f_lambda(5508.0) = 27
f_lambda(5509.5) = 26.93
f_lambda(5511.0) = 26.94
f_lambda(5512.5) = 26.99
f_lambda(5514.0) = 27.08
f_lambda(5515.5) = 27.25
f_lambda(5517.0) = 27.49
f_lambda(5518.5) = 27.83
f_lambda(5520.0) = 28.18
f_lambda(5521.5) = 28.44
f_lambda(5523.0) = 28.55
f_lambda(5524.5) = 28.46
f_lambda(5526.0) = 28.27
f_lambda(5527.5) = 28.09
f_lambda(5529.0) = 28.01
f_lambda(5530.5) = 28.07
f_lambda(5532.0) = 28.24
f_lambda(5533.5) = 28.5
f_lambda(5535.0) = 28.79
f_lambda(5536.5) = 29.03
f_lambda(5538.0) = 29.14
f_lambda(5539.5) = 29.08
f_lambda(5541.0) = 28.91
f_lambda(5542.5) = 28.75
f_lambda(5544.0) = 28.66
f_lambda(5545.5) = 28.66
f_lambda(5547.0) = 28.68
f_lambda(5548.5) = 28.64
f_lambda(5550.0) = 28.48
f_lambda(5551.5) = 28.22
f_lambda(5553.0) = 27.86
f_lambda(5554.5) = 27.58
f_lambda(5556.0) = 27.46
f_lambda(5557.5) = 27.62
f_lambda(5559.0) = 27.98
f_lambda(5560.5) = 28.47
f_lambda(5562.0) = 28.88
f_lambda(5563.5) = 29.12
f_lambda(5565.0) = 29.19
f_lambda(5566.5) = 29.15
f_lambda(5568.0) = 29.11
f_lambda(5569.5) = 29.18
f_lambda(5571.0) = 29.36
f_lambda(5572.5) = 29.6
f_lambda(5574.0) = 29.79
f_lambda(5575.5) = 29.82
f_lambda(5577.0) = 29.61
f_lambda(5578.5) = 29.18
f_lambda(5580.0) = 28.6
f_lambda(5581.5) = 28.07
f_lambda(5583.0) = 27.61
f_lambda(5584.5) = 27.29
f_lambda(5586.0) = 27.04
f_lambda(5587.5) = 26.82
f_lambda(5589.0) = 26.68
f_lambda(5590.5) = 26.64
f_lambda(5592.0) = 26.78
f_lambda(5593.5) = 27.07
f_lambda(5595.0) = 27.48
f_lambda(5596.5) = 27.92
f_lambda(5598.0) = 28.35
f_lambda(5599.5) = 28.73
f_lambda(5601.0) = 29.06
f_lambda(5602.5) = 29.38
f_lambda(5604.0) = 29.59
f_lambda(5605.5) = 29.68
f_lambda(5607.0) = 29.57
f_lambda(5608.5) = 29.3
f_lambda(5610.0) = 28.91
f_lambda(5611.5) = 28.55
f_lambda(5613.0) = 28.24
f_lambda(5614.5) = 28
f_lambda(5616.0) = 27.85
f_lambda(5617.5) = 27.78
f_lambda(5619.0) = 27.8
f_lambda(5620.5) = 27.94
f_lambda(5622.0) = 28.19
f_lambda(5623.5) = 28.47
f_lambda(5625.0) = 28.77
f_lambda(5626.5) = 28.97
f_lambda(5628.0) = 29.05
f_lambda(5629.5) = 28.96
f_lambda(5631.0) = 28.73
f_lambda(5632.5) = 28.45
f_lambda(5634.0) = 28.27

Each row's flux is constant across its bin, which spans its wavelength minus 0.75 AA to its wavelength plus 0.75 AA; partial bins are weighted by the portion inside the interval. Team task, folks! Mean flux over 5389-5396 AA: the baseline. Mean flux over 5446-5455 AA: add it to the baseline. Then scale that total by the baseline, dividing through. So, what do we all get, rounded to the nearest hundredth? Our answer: 2.00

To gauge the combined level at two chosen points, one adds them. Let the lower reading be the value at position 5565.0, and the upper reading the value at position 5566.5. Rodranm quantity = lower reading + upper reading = 58.3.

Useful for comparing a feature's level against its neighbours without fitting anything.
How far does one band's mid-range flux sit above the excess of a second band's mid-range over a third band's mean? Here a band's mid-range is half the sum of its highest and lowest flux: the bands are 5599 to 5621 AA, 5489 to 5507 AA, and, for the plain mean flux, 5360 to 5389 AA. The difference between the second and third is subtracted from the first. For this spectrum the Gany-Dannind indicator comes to 29.3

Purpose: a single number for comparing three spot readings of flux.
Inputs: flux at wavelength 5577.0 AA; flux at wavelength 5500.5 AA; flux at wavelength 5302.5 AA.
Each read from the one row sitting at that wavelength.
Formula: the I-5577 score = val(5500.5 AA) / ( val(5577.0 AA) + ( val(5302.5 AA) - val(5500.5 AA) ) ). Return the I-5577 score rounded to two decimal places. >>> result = 0.98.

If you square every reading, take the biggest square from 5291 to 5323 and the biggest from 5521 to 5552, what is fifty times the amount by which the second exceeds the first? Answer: 2554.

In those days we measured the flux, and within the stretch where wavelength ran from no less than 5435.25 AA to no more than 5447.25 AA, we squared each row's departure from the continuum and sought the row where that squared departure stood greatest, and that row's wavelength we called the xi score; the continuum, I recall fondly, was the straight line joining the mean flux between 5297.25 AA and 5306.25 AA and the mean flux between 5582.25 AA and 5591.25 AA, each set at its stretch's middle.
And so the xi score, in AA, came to 5442.0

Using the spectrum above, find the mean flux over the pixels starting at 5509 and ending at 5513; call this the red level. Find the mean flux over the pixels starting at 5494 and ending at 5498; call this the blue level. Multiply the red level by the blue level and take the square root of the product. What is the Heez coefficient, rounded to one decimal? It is 28.0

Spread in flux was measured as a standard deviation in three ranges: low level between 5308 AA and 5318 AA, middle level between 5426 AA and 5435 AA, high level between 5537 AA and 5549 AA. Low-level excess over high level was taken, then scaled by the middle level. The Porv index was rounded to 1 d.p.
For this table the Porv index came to 0.7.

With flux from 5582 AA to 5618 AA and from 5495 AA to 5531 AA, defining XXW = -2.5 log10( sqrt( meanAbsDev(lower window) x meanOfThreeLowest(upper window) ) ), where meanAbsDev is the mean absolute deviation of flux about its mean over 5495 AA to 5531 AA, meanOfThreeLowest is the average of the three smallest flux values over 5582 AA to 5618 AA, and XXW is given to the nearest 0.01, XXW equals -1.49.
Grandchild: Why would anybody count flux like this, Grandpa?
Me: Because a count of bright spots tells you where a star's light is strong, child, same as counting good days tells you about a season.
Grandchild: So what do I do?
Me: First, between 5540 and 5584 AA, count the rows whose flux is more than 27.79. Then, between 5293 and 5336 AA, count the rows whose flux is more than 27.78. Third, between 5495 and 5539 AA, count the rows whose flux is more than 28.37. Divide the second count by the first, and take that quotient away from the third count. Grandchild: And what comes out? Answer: 10.6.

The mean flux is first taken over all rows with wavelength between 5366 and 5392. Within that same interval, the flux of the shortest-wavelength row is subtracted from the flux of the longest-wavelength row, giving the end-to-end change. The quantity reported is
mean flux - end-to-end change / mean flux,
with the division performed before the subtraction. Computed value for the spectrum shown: 28.5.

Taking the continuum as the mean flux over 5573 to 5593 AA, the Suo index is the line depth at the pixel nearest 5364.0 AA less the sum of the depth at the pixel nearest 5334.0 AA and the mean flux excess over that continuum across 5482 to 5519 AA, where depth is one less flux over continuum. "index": 0.11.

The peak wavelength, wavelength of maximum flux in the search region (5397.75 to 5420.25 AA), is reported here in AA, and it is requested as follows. 5419.5 AA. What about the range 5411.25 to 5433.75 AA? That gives 5421.0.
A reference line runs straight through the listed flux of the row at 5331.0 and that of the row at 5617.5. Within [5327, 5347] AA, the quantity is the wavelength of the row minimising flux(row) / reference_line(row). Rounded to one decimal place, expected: 5329.5 AA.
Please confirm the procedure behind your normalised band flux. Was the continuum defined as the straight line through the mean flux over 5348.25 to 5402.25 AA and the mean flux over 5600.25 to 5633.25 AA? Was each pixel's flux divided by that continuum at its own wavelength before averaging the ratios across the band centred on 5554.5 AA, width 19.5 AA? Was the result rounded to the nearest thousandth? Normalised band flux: 0.991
